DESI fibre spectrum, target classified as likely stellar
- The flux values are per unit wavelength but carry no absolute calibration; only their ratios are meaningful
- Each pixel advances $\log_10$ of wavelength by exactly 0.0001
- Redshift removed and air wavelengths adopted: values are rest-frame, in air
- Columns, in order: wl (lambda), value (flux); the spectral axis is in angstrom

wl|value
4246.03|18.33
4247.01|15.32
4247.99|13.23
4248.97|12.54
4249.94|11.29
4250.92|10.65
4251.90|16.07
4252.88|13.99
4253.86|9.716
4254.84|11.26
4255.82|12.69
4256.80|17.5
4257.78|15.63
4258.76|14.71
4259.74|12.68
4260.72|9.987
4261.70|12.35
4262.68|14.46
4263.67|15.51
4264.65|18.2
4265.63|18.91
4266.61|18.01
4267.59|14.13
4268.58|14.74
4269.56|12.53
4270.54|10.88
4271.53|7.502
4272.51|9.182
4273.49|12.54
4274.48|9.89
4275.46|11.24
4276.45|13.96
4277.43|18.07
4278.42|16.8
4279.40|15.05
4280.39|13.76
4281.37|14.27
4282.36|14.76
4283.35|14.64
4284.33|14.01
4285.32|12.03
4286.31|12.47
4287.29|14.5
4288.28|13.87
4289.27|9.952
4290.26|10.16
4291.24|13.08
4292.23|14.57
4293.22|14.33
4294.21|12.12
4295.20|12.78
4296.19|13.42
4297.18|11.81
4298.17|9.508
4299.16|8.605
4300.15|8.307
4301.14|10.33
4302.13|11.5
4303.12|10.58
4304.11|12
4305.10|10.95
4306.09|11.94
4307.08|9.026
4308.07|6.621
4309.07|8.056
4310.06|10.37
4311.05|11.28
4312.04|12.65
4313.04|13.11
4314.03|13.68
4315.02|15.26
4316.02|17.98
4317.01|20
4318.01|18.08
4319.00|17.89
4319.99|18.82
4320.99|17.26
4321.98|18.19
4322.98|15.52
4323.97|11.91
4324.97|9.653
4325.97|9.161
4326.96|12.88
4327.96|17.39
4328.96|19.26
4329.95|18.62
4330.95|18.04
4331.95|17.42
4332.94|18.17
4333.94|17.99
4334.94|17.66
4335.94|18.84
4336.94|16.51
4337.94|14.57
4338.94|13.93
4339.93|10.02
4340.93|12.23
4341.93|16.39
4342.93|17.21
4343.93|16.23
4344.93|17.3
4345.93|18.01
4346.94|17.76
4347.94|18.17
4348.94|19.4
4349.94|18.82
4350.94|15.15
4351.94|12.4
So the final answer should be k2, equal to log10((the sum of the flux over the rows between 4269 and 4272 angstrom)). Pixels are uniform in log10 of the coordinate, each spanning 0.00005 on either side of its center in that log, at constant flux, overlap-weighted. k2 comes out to 1.49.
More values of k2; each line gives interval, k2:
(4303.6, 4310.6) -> 1.84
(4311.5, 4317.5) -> 1.97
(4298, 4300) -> 1.26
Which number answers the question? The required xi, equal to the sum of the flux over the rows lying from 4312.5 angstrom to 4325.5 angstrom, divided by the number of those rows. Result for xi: 16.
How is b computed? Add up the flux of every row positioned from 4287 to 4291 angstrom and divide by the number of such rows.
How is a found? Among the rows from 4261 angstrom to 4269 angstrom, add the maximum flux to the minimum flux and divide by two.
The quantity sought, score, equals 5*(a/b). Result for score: 6.4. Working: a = 16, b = 12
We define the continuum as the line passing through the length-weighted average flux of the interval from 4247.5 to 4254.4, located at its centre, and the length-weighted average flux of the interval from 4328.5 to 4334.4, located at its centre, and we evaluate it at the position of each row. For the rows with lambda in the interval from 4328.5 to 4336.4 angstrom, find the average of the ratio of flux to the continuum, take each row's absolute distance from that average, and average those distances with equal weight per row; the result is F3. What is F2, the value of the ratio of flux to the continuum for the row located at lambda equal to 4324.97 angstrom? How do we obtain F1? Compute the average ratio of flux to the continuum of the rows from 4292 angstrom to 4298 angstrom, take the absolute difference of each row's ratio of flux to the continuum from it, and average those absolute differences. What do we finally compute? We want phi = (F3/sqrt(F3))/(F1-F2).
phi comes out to -0.36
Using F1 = 0.06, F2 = 0.54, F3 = 0.029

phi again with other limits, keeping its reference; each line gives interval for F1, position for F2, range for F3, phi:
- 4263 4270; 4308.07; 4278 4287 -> -1.12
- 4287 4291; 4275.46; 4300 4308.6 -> -0.46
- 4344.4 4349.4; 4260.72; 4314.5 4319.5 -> -0.33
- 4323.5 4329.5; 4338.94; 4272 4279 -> -0.76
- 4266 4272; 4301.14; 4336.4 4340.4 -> -0.72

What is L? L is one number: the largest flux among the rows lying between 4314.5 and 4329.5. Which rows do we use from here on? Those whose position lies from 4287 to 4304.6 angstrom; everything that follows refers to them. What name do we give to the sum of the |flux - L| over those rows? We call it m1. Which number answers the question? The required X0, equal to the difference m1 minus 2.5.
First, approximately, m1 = 149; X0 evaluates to 146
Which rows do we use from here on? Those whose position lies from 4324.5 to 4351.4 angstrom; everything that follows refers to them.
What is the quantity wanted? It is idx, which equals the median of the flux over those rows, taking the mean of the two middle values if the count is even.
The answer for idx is 17.4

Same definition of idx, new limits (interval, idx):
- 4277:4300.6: 13.6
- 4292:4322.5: 12.1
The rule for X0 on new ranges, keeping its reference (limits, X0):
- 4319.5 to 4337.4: 64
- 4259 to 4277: 121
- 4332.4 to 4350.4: 58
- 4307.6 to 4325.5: 101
